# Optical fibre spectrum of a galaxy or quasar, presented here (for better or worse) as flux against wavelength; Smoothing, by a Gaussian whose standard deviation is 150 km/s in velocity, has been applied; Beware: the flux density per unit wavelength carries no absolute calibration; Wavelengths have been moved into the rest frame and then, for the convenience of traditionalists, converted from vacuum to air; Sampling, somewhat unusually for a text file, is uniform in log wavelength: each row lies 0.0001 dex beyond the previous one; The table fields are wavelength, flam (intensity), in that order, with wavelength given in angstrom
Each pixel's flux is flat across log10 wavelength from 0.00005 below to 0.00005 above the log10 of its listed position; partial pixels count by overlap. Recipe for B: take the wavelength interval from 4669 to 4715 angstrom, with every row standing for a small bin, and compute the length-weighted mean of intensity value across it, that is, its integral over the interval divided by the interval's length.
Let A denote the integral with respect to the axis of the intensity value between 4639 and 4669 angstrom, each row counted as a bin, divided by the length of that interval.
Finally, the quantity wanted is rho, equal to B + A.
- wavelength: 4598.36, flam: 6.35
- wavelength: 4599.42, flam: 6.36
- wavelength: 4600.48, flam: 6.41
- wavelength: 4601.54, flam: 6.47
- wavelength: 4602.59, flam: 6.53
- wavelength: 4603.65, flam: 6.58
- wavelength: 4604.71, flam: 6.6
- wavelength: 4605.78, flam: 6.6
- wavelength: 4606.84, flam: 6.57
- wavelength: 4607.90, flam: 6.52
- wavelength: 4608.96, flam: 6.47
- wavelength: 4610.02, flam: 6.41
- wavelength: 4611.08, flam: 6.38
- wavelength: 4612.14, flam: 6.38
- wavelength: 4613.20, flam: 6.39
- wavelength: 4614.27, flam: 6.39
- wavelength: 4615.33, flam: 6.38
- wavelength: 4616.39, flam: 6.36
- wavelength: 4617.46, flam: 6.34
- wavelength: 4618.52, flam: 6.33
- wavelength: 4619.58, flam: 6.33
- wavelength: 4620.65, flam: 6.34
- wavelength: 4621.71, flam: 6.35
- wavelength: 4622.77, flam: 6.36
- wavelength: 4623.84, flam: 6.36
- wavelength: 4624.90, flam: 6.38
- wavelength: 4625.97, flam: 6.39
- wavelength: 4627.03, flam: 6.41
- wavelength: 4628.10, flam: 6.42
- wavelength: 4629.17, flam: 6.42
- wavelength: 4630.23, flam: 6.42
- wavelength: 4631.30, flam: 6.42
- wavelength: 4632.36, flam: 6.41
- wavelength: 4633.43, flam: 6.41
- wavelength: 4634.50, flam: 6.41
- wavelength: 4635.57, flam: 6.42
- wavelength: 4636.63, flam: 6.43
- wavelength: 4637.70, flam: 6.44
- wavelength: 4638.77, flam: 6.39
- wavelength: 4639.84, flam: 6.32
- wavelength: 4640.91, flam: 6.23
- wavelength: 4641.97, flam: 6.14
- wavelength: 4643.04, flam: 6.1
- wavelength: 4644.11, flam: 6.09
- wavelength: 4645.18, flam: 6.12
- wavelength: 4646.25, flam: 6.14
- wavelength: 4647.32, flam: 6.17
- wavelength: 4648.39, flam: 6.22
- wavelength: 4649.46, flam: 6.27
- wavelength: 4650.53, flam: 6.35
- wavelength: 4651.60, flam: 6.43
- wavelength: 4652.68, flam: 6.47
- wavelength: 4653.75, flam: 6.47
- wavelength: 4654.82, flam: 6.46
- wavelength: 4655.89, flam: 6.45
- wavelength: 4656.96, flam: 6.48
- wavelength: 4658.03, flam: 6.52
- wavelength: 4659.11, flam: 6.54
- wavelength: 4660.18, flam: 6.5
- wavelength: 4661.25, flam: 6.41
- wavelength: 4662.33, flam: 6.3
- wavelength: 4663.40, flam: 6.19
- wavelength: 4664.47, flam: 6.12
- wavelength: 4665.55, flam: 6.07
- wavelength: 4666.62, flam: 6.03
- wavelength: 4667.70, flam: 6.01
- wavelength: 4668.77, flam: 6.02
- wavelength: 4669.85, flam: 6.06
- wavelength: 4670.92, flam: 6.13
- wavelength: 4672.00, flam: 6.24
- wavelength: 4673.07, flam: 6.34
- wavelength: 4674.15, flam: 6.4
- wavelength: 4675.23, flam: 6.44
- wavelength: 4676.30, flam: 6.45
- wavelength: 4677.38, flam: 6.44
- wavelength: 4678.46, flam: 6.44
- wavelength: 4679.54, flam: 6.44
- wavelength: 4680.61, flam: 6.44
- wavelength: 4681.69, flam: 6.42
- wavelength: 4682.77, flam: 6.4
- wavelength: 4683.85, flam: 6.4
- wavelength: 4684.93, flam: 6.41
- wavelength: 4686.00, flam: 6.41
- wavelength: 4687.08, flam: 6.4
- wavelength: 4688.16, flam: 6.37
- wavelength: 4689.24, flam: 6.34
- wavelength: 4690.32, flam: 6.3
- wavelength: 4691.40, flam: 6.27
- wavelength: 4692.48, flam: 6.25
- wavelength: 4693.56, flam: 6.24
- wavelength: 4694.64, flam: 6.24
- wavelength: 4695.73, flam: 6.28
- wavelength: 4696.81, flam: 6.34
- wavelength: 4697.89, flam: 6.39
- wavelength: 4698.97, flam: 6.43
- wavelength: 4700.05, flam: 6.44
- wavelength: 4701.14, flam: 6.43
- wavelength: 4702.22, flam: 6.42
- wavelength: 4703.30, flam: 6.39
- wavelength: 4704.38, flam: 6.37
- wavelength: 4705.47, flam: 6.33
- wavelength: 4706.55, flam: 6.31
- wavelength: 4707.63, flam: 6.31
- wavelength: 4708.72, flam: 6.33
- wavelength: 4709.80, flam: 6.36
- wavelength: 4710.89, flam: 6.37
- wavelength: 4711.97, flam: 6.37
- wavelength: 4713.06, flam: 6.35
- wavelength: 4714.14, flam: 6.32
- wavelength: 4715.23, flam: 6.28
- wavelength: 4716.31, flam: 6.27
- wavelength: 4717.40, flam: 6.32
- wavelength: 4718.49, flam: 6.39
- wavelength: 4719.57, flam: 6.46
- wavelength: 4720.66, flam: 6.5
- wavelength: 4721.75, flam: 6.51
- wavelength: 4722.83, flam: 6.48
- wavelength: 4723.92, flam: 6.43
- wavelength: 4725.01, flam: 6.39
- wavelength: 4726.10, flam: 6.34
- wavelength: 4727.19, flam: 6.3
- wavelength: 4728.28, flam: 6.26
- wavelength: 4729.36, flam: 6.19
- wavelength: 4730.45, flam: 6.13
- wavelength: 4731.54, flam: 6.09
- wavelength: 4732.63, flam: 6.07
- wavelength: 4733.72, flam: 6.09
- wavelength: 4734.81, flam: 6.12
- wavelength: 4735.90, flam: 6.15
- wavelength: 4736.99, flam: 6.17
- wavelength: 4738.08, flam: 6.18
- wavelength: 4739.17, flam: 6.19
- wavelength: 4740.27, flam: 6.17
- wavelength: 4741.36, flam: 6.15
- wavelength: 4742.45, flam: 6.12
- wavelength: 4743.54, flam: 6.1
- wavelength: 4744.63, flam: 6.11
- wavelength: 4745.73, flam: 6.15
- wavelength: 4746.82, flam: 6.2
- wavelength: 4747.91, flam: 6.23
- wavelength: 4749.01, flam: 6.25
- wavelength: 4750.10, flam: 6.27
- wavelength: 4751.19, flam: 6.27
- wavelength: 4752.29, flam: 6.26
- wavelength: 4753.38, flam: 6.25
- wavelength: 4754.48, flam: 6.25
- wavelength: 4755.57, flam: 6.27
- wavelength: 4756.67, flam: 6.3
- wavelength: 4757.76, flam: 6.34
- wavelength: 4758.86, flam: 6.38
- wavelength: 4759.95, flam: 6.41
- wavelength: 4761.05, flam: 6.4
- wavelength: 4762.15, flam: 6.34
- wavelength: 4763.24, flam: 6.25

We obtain 12.6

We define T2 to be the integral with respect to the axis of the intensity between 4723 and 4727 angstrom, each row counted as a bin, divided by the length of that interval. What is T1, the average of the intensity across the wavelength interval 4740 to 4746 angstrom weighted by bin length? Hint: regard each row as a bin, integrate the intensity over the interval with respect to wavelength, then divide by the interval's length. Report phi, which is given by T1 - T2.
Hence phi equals -0.24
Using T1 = 6.13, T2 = 6.375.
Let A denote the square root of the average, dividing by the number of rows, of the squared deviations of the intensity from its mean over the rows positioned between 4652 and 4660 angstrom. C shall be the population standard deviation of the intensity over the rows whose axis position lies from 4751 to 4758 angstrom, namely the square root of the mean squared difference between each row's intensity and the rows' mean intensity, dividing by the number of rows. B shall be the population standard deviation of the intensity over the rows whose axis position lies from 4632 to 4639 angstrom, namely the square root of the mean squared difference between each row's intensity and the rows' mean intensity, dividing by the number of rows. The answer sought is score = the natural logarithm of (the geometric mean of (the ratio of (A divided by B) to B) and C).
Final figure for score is 0.7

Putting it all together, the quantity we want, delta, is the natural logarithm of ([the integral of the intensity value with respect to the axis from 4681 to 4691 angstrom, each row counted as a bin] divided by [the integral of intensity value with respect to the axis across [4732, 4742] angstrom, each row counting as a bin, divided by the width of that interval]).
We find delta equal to 2.341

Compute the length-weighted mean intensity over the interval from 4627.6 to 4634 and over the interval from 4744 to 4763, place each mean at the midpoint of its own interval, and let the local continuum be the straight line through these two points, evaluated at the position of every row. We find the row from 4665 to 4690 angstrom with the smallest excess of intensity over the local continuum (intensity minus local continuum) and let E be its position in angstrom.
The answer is 4667.70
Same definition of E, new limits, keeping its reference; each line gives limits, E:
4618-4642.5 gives 4641.97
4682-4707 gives 4693.56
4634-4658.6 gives 4644.11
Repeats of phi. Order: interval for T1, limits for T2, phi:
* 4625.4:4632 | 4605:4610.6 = -0.10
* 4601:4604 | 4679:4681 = 0.08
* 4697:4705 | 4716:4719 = 0.09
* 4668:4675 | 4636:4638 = -0.25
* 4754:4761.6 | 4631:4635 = -0.07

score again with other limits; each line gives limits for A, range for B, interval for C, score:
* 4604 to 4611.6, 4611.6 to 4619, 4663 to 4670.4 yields 1.1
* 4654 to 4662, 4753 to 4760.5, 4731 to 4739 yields -0.4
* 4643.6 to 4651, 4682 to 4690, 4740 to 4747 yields 0.8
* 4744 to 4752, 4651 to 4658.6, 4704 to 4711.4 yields 0.4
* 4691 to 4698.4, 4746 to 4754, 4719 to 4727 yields 0.9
